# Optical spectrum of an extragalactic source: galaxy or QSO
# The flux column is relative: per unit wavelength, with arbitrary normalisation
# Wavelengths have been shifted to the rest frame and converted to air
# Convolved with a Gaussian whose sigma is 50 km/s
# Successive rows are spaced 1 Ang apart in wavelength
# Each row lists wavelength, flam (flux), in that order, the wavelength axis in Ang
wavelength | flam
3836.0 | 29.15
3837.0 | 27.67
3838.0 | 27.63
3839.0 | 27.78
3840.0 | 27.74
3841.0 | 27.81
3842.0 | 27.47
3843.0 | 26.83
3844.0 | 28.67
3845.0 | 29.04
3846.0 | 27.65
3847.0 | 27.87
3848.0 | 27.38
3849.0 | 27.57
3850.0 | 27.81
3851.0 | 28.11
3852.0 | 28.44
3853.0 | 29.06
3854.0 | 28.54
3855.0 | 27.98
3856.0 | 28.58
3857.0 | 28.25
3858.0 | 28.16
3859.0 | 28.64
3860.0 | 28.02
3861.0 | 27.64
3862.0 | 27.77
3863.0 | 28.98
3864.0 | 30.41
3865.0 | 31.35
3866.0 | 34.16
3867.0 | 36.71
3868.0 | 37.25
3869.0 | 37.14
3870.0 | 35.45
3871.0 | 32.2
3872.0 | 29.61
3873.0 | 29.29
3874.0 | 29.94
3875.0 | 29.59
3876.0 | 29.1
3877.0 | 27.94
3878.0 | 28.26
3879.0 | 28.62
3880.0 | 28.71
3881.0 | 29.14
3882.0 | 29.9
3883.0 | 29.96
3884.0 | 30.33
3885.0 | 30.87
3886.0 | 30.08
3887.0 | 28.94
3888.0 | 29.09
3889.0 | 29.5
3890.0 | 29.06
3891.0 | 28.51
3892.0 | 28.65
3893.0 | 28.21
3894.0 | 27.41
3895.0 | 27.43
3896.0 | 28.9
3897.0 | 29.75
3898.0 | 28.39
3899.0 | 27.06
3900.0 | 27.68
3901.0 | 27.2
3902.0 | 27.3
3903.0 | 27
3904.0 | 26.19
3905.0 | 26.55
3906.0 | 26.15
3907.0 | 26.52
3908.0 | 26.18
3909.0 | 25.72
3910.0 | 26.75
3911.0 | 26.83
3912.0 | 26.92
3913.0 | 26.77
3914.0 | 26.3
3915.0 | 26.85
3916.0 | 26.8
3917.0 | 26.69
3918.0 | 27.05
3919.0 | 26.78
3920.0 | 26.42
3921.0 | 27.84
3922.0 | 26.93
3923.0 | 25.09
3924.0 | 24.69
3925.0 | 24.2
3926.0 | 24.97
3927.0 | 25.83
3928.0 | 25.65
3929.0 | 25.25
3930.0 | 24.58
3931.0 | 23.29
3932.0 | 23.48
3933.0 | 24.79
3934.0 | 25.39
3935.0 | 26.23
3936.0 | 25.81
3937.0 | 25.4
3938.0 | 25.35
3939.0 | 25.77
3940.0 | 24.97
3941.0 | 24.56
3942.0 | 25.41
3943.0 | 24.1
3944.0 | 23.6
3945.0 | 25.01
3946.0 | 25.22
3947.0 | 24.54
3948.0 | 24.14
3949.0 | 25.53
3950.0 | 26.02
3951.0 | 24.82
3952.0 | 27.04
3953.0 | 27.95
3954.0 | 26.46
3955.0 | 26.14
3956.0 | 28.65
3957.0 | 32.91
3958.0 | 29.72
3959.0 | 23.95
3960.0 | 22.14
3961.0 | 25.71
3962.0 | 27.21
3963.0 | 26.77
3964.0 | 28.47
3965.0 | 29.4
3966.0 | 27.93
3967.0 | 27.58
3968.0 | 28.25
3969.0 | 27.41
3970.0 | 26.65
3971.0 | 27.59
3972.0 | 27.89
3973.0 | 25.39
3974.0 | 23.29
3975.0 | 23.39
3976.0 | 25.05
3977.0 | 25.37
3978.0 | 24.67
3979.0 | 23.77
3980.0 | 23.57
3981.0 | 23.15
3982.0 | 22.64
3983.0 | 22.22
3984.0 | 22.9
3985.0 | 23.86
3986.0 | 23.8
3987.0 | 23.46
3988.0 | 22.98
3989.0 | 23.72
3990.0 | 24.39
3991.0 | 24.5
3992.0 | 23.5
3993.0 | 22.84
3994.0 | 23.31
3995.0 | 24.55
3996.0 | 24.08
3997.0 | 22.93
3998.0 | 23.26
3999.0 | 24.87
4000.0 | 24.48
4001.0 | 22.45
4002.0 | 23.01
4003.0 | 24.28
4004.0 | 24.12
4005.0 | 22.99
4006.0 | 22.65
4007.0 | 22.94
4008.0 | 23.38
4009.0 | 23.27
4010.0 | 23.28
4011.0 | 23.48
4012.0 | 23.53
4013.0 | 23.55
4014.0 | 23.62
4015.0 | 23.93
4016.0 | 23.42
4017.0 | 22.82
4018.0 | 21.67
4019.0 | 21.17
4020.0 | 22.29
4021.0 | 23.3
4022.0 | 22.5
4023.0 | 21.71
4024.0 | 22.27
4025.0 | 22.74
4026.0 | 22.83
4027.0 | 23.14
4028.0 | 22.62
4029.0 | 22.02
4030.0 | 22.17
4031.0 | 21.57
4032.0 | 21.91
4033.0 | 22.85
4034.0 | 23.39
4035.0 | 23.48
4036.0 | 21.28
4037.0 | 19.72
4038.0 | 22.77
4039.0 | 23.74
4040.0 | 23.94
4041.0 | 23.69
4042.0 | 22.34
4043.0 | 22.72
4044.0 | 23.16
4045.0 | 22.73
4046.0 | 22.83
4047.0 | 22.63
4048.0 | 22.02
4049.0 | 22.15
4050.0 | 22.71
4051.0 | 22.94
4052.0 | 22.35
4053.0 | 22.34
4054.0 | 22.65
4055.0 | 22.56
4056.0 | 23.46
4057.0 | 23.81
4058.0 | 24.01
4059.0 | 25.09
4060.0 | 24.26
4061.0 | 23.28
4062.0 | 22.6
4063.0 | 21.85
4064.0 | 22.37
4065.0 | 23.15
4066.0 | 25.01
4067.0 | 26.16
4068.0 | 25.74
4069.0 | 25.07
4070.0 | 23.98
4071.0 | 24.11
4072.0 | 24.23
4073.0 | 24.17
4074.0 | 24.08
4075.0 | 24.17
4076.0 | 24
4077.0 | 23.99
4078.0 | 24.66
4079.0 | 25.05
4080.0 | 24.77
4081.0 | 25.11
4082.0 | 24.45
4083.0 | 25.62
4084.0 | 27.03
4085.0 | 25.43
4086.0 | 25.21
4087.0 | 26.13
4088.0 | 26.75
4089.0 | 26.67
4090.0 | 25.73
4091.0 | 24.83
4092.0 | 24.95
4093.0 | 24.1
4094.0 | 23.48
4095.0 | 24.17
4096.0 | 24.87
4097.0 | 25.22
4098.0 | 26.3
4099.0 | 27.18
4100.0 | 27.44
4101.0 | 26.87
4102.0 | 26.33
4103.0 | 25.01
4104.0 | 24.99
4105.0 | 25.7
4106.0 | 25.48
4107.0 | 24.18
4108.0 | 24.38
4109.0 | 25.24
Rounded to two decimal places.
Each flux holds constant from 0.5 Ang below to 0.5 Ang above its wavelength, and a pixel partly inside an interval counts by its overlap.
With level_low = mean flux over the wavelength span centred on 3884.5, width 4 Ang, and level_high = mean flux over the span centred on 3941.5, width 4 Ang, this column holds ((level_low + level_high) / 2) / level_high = 1.11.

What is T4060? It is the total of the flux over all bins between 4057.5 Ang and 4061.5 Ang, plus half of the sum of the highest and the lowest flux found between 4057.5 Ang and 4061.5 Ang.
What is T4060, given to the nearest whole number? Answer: 121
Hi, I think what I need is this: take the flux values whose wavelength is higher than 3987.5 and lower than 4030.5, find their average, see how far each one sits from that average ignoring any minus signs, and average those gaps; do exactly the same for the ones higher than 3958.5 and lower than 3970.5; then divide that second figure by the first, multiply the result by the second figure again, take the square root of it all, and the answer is 1.81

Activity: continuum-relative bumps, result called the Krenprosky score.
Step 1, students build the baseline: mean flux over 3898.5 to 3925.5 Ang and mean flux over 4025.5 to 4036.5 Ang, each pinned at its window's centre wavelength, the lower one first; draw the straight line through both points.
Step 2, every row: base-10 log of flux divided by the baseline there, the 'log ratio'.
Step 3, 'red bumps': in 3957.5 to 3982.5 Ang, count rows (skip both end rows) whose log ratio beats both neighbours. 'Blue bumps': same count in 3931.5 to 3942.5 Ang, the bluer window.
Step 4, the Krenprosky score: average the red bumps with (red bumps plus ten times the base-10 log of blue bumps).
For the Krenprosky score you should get 6.5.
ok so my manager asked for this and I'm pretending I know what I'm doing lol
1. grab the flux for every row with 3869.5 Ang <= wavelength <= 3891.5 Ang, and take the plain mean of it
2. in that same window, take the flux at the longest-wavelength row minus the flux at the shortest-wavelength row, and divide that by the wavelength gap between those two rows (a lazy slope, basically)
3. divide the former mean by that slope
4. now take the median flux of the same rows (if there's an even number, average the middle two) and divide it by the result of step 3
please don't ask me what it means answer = -0.33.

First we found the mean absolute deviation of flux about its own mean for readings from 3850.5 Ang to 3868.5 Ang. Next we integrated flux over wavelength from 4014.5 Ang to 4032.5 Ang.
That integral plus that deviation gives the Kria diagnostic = 406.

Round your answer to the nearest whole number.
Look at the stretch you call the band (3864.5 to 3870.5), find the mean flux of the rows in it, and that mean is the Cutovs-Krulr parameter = 35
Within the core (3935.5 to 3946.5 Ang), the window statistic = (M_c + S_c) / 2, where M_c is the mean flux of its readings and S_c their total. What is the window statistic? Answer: 150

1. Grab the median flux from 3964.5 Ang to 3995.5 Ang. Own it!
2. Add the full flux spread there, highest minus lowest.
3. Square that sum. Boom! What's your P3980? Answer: 963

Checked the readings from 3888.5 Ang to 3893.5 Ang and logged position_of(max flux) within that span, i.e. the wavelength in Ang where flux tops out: 3889.0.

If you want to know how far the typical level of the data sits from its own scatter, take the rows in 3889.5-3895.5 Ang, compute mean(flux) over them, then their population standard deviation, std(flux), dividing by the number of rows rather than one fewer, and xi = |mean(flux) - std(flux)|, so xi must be 27.6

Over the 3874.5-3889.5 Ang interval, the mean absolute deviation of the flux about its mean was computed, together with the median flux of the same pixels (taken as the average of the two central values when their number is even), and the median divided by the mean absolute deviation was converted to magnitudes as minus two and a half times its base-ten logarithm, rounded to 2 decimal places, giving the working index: -4.13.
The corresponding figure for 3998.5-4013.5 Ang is -4.13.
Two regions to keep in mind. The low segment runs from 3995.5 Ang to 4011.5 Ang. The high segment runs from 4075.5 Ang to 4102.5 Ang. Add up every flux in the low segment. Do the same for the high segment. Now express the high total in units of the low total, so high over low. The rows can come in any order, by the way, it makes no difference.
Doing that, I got 1.8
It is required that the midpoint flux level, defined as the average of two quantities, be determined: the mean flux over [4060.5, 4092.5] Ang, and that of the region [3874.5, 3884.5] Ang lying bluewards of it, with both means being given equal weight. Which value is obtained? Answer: 26.9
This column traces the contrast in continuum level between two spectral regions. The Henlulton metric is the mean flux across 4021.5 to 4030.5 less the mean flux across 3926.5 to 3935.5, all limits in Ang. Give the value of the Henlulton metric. -2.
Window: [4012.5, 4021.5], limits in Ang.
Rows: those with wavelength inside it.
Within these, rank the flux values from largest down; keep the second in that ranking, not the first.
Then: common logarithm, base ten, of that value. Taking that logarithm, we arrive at 1.37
